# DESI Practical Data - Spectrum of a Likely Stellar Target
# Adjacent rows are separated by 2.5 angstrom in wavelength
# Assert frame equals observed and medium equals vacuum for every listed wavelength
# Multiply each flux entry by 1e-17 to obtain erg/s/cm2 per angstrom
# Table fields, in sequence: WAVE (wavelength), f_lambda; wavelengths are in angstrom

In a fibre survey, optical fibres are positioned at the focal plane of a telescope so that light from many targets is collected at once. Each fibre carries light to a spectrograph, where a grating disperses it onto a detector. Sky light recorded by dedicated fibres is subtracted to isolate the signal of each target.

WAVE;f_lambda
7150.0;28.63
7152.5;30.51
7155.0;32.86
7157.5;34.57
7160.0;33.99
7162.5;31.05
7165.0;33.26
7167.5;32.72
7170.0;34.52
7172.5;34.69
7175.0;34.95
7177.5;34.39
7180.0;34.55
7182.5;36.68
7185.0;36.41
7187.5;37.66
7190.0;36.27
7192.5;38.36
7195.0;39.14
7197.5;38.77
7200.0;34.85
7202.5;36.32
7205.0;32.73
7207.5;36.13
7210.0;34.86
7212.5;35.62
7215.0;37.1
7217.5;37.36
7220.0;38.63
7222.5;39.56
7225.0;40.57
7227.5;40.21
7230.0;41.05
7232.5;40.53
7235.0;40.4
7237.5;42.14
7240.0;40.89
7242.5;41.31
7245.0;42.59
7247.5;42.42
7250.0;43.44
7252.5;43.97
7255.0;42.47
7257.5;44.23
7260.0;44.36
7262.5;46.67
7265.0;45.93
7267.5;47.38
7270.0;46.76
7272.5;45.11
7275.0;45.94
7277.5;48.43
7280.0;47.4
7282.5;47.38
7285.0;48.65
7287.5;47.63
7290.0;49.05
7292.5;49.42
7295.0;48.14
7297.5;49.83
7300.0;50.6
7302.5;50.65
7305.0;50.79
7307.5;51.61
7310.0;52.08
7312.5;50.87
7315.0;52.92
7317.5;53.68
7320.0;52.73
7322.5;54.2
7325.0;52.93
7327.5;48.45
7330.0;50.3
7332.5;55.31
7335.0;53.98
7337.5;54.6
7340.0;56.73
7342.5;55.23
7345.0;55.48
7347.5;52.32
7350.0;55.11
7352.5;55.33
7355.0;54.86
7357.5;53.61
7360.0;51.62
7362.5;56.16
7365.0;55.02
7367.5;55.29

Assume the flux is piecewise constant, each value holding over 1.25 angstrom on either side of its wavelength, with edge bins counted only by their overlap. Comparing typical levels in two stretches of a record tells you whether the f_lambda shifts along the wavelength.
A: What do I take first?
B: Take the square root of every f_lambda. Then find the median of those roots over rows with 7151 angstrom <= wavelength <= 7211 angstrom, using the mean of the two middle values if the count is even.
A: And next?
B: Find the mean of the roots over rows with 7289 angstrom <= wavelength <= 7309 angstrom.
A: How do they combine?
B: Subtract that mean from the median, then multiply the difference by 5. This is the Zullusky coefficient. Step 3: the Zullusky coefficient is -5.9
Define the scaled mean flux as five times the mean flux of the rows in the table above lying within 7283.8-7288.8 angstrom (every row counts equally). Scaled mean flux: 241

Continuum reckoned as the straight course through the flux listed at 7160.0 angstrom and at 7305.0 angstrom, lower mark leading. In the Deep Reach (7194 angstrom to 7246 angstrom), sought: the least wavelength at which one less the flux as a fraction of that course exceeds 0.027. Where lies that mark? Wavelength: 7200.0 angstrom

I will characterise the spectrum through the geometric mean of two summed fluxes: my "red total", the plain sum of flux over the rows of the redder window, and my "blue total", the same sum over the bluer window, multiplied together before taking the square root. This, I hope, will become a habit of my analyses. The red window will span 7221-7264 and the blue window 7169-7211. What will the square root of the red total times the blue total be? 662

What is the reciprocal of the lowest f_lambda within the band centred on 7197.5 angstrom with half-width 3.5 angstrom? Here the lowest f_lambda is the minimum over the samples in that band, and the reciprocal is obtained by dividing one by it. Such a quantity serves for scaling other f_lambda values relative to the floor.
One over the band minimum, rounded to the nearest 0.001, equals 0.029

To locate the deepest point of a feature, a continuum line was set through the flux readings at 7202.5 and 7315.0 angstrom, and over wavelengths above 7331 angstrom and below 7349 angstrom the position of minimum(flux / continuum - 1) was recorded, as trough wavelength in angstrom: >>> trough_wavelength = 7347.5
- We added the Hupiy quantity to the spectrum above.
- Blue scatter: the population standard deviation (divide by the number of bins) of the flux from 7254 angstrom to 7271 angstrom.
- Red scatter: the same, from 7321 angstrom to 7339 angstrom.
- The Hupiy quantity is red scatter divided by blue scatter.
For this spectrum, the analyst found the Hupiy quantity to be 1.43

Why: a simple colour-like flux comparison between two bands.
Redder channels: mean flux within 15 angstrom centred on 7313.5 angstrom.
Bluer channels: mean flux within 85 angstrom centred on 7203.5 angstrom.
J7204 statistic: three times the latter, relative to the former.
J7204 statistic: 2.1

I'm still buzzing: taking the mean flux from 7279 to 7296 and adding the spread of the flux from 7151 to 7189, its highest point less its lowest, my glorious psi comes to 55.4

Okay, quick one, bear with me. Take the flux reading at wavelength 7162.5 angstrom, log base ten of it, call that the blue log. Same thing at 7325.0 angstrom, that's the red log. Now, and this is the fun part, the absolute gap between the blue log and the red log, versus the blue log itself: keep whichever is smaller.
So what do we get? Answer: 0.232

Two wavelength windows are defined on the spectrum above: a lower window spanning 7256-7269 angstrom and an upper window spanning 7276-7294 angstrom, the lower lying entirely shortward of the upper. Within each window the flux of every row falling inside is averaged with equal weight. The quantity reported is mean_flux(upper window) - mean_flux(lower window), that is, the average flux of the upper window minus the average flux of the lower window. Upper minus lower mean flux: 2.6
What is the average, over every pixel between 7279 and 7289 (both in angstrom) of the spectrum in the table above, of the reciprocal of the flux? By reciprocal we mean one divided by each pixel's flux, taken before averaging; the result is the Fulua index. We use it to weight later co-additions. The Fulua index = 0.0209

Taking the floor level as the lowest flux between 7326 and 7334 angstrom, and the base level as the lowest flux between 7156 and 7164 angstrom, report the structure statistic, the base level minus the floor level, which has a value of -17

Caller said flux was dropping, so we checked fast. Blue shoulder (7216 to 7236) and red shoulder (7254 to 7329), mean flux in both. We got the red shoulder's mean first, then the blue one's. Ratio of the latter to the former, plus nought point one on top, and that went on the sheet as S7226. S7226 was 0.91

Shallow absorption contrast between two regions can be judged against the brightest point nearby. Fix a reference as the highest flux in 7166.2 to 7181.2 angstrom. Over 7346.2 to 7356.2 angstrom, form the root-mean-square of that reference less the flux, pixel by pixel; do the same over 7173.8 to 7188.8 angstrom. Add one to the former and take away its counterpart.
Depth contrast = 19.0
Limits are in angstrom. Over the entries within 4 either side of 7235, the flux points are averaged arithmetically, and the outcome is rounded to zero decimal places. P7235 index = 41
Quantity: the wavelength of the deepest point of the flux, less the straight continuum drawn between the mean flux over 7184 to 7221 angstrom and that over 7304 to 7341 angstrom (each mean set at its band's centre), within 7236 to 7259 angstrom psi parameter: 7255.0 angstrom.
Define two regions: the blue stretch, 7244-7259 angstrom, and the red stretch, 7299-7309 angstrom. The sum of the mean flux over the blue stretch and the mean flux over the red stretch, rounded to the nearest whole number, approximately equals 94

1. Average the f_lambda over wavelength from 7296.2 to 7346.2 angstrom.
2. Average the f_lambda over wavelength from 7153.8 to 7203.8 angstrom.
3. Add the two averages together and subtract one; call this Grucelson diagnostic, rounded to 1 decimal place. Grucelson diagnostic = 86.9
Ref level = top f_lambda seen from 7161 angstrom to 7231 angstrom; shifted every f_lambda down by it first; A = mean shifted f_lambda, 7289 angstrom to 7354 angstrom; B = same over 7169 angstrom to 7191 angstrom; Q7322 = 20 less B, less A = 14.1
